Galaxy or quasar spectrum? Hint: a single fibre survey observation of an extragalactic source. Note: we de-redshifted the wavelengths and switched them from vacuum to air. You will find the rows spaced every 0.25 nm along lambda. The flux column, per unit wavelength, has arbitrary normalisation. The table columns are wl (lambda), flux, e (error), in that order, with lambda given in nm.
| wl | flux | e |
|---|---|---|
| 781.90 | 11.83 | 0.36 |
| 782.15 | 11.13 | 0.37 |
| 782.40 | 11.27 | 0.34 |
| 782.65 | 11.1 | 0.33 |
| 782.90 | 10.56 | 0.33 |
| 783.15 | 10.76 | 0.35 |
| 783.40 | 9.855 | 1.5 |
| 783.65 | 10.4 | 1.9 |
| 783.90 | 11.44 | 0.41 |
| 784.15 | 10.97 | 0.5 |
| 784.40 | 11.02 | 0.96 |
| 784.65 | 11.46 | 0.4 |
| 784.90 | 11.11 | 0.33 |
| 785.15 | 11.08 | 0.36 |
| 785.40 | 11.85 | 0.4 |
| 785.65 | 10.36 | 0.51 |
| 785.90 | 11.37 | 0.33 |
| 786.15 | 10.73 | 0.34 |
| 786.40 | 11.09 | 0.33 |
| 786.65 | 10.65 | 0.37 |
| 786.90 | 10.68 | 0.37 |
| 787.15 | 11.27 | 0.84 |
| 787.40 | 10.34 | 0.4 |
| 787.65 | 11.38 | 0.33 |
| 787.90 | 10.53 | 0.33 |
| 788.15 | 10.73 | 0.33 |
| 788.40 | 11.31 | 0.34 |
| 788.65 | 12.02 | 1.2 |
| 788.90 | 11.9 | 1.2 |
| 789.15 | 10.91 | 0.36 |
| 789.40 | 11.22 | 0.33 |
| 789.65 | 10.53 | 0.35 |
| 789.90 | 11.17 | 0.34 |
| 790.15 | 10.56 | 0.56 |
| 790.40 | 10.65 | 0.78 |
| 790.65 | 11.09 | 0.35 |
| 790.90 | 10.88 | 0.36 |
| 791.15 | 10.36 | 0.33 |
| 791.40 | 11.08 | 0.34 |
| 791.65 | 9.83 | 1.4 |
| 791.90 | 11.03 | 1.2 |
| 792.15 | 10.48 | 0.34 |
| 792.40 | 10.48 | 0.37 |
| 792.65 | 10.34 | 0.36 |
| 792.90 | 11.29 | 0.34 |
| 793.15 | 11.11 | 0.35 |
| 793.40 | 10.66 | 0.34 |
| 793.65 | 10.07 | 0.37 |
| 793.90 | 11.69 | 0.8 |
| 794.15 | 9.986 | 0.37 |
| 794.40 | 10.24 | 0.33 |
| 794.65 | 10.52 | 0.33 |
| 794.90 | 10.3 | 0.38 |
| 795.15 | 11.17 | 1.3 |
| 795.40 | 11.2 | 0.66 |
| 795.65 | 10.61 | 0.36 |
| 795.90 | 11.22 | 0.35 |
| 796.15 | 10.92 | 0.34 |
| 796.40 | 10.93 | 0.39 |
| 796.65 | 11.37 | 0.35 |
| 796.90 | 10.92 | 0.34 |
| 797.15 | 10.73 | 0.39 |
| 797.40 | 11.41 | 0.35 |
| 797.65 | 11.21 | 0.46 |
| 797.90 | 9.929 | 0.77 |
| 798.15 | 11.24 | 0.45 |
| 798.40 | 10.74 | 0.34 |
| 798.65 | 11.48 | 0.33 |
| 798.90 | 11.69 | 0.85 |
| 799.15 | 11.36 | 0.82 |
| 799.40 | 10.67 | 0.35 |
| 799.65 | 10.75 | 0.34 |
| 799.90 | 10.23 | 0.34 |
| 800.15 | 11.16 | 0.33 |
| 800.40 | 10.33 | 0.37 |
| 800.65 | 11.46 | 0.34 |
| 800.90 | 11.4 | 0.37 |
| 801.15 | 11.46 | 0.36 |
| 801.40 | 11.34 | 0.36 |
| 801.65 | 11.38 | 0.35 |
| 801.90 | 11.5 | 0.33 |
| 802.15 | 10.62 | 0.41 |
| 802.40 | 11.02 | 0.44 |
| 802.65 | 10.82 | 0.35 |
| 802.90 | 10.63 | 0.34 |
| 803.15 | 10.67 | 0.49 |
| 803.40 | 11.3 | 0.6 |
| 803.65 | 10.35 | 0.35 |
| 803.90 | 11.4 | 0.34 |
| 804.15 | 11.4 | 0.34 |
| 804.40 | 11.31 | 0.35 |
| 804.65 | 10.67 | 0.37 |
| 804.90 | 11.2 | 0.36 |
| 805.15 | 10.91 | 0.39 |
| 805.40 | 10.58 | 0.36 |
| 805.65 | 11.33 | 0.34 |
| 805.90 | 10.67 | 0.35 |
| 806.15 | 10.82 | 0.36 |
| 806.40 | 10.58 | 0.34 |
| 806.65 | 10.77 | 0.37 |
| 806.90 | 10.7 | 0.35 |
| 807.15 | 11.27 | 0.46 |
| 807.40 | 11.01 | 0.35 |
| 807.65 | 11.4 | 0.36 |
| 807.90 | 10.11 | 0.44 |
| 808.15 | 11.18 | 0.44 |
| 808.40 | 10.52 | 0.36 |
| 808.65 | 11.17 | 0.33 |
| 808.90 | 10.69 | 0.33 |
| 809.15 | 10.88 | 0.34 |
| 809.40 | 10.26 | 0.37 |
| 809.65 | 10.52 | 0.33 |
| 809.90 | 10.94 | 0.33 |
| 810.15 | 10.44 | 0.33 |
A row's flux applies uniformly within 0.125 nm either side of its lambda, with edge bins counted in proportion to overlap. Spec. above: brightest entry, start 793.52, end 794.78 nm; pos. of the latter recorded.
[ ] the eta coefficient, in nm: 793.90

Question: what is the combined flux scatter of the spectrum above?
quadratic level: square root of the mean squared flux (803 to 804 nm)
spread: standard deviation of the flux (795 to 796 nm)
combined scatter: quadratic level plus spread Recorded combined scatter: 11.2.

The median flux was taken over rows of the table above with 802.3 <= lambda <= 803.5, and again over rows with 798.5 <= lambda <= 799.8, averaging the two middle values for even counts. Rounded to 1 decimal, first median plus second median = 22.2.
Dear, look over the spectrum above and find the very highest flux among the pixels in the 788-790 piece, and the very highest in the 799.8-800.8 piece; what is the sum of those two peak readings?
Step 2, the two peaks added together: 23.48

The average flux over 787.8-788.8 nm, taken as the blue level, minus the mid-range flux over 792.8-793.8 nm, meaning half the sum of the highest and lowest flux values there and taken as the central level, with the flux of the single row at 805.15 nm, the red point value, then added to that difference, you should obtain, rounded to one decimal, 11.4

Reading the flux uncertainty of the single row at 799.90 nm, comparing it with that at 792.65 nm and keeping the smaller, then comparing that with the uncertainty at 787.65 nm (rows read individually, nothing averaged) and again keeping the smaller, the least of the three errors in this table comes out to 0.33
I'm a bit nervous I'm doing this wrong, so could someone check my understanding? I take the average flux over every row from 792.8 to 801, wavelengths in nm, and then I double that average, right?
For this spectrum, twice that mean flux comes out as 21.8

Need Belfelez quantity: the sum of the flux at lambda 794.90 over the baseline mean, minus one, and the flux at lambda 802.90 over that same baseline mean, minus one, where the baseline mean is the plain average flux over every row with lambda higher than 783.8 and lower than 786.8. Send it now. -0.11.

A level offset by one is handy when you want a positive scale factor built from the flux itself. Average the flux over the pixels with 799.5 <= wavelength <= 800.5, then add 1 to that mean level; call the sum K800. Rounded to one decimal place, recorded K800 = 11.6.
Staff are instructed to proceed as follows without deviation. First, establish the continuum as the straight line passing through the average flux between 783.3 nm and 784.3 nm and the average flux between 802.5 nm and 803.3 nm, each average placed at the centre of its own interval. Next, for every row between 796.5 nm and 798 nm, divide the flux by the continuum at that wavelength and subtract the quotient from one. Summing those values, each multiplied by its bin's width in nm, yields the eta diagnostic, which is -0.03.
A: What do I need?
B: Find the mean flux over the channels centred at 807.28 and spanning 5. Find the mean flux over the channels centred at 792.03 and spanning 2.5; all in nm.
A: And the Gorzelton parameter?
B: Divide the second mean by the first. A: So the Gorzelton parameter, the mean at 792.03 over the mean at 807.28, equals 0.99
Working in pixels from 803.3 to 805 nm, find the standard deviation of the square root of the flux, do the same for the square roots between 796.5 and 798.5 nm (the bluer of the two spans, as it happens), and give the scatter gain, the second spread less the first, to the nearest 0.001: 0.012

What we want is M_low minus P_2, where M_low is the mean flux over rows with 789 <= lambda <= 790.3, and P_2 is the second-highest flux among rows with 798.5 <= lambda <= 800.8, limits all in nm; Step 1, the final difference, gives -0.6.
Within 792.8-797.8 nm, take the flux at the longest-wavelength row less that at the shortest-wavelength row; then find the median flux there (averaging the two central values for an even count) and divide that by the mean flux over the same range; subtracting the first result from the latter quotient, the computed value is 1.1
